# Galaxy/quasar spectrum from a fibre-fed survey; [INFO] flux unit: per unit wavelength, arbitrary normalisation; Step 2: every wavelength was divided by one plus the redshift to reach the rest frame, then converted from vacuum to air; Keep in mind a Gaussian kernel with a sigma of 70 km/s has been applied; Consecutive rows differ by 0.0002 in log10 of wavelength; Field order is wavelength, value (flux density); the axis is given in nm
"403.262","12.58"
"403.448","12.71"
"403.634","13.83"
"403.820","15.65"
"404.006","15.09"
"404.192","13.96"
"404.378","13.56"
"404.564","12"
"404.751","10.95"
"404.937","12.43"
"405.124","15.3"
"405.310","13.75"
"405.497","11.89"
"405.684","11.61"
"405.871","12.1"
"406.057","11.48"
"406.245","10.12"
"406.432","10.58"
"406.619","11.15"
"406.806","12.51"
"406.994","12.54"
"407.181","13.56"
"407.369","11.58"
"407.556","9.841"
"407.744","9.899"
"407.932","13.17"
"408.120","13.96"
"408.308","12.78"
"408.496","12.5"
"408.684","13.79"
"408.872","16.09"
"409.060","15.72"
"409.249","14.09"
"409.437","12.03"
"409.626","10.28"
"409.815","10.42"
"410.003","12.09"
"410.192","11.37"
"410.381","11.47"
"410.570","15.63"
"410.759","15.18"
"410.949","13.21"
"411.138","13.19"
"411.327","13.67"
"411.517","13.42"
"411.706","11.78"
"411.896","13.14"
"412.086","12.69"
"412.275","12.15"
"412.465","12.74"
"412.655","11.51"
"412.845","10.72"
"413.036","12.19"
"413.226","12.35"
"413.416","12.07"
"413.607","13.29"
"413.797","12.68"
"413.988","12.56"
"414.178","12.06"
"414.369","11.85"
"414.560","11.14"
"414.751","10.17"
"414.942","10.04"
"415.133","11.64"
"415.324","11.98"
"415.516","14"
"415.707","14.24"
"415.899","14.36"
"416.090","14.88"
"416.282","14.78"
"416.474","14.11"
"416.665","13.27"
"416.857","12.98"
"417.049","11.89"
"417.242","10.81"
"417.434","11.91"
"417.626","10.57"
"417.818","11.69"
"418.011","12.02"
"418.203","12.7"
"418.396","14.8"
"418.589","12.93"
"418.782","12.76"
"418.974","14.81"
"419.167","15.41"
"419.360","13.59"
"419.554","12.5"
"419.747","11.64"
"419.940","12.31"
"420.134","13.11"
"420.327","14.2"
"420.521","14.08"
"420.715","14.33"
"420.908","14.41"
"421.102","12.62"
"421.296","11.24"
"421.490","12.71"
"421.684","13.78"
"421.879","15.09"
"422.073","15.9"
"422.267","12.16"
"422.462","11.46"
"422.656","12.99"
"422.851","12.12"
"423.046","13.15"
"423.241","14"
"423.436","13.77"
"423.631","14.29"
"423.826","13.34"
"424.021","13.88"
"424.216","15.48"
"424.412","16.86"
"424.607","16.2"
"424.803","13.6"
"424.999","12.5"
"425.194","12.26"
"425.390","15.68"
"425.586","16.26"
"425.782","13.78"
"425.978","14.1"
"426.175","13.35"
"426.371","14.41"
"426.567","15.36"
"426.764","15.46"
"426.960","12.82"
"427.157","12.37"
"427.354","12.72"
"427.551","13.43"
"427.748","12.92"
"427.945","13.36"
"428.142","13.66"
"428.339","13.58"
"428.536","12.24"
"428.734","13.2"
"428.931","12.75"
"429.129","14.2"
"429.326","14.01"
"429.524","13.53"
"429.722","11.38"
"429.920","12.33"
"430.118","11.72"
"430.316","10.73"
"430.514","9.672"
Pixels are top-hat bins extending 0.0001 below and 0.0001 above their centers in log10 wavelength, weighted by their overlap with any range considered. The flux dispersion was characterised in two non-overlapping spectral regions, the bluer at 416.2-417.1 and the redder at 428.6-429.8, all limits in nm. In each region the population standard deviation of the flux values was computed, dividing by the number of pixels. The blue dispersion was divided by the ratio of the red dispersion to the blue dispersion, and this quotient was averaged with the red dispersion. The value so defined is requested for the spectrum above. 1.0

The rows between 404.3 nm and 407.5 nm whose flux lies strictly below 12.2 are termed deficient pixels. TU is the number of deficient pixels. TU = 10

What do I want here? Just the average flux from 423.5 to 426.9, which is 14.5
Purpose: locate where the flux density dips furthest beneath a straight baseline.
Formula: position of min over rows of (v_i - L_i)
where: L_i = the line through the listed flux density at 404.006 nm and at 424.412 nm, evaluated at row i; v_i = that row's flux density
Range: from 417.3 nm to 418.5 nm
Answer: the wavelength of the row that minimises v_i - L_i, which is 417.626 nm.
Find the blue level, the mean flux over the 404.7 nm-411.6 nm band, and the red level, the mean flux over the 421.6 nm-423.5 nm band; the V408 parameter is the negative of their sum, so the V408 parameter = -26.0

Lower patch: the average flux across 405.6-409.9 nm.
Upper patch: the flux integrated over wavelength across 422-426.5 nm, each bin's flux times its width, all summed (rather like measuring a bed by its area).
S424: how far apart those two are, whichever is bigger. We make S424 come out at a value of 51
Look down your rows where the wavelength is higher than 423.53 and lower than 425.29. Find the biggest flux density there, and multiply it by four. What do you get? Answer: 67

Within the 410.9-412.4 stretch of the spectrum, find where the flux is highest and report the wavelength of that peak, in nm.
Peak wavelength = 411.327 nm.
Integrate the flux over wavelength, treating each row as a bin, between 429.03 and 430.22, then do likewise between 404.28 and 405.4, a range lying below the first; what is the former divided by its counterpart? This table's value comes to 1.05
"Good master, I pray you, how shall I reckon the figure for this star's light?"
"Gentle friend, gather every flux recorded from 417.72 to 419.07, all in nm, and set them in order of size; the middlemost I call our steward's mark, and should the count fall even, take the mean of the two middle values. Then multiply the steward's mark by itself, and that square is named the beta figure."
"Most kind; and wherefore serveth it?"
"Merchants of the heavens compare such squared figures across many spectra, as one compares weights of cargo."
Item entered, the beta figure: 163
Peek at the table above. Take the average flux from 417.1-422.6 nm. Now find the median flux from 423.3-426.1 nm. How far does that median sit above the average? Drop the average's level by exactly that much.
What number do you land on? 12.1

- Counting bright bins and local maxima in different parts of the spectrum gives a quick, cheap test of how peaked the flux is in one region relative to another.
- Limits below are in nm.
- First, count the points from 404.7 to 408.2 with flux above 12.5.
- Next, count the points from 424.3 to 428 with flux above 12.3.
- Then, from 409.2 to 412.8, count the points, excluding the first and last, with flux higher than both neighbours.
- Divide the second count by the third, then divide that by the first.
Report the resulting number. 0.51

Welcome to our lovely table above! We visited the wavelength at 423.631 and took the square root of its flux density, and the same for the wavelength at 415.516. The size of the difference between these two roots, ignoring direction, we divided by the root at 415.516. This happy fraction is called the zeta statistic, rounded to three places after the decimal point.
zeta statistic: 0.010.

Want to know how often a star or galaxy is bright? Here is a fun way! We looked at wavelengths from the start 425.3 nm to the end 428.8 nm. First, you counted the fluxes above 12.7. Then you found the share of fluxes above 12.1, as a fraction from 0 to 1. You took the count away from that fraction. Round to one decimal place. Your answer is -15.0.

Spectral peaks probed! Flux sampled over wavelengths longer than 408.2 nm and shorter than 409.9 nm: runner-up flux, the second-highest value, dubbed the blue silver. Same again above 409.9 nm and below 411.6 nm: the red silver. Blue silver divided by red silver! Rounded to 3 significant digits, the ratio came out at 1.04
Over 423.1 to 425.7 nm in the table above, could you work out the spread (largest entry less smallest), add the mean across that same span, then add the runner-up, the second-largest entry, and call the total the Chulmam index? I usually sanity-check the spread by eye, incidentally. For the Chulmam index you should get 35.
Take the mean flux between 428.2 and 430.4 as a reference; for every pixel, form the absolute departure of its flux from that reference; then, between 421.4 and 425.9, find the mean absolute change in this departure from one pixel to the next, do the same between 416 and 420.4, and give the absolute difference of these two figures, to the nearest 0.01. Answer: 0.17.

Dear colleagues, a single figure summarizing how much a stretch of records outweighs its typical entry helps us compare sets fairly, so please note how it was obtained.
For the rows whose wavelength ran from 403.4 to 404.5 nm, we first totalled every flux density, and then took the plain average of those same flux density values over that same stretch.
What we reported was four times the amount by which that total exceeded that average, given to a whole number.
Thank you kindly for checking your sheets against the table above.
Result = 283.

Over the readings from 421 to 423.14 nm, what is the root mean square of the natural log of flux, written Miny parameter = 2.56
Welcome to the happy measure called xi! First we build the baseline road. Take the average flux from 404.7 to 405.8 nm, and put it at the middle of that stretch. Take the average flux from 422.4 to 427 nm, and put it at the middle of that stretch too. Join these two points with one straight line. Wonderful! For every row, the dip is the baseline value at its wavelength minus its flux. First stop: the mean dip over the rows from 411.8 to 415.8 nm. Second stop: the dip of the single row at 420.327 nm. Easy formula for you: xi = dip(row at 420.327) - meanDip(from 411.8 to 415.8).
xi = -1.6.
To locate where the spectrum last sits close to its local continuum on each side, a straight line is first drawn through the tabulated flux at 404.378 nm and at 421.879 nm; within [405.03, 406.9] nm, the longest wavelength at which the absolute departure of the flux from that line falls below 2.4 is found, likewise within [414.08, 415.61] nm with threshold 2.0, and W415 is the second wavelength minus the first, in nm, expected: 8.71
